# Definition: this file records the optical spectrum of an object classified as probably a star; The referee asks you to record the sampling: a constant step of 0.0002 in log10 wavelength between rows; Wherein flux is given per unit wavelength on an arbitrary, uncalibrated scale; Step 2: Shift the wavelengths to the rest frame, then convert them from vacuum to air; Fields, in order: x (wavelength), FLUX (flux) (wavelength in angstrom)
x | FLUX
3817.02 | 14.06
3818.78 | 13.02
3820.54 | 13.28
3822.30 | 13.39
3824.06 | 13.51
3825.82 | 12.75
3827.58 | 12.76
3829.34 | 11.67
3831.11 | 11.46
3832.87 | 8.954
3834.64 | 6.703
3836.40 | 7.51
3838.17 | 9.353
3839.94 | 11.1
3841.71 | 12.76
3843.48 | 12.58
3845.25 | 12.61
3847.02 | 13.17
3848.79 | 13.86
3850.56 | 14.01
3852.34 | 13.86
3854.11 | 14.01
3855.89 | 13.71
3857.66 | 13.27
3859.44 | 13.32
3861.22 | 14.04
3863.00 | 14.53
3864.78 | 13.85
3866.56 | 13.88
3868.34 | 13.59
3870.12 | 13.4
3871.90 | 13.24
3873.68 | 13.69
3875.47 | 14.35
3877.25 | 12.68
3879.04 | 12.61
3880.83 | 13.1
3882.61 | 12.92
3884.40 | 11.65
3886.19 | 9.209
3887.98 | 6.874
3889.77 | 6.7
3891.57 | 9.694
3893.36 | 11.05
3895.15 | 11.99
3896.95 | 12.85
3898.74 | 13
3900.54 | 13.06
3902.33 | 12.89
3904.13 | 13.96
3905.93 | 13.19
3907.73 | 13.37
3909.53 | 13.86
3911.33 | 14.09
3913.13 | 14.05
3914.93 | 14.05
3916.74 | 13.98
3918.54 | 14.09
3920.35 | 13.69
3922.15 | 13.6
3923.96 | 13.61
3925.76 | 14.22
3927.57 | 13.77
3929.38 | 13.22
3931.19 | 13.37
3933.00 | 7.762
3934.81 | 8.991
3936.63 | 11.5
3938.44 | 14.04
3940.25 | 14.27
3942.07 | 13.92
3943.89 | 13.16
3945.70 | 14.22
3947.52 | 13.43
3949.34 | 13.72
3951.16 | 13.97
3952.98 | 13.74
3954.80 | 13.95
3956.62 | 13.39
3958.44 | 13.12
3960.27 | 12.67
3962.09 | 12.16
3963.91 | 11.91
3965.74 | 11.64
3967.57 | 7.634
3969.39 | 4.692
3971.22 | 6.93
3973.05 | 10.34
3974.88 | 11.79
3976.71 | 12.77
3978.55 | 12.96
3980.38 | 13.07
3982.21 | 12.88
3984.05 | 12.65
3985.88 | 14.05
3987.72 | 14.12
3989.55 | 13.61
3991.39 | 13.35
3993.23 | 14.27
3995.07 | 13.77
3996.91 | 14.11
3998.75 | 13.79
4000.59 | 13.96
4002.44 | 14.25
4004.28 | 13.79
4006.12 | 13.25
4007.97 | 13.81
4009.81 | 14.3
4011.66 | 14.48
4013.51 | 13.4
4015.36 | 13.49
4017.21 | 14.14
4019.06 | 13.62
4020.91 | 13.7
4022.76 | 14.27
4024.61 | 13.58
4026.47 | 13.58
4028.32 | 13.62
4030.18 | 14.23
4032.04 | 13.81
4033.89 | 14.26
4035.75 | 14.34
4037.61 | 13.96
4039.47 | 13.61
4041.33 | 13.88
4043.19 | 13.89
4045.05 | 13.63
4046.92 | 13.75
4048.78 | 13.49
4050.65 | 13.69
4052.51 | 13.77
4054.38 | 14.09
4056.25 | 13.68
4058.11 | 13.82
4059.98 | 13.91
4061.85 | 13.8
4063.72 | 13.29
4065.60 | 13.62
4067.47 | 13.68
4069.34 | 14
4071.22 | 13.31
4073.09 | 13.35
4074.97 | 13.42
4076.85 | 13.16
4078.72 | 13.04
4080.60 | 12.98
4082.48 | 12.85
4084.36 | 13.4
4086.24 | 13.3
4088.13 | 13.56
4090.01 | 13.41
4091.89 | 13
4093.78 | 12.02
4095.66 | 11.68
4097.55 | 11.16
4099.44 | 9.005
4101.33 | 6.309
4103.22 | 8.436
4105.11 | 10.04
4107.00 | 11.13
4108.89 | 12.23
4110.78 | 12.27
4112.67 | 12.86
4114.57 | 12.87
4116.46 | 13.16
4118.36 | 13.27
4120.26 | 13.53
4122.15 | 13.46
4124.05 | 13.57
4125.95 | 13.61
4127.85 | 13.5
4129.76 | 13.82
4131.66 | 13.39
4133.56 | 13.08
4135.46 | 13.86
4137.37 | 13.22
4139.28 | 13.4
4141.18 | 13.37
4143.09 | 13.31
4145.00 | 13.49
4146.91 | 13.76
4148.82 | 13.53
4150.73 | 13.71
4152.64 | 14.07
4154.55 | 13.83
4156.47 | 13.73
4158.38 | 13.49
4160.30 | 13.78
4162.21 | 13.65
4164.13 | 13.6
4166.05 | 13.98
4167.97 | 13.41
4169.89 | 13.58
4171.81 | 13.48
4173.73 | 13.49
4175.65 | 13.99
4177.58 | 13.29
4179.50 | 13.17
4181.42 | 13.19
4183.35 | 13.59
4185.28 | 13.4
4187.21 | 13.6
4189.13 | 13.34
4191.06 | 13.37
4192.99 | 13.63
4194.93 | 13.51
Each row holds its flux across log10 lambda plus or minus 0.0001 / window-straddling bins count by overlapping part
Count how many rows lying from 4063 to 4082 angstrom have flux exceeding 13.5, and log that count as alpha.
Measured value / 3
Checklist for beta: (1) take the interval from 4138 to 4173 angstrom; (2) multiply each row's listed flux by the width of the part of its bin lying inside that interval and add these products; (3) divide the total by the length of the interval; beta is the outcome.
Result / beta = 13.6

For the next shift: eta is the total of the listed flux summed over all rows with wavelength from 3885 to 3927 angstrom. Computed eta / 287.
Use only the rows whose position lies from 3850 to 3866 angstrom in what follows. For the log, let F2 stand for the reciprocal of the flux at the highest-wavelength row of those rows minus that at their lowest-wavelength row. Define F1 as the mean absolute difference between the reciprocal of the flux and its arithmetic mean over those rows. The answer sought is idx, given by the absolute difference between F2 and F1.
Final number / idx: 0.001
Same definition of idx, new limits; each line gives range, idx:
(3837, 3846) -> 0.037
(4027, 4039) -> 0.003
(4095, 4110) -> 0.023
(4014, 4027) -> 0.002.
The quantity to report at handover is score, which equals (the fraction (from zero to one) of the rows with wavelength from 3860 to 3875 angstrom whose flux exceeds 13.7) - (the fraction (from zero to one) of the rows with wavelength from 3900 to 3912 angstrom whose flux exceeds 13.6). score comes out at 0.1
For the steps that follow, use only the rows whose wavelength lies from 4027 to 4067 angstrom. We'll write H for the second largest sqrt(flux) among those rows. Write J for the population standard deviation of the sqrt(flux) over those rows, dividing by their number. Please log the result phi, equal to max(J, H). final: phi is 3.78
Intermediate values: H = 3.78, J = 0.034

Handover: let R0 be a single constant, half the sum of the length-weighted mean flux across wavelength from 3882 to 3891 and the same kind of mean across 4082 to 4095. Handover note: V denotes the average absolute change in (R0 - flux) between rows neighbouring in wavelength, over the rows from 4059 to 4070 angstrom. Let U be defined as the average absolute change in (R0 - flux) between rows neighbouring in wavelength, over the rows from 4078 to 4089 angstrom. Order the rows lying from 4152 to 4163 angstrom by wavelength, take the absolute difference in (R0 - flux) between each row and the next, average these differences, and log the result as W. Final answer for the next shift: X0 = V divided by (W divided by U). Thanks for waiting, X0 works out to 0.3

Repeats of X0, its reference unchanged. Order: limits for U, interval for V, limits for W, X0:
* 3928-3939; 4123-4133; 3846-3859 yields 1.7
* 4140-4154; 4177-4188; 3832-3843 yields 0.0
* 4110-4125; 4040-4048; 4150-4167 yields 0.1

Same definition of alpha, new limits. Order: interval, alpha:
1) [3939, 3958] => 7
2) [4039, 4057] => 9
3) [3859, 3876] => 7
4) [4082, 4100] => 1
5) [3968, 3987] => 1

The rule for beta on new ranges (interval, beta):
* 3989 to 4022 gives 13.8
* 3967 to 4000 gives 12.1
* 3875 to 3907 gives 11.7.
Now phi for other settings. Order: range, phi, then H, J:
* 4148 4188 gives 3.74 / 3.74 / 0.032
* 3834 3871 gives 3.75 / 3.75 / 0.327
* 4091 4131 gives 3.69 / 3.69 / 0.305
